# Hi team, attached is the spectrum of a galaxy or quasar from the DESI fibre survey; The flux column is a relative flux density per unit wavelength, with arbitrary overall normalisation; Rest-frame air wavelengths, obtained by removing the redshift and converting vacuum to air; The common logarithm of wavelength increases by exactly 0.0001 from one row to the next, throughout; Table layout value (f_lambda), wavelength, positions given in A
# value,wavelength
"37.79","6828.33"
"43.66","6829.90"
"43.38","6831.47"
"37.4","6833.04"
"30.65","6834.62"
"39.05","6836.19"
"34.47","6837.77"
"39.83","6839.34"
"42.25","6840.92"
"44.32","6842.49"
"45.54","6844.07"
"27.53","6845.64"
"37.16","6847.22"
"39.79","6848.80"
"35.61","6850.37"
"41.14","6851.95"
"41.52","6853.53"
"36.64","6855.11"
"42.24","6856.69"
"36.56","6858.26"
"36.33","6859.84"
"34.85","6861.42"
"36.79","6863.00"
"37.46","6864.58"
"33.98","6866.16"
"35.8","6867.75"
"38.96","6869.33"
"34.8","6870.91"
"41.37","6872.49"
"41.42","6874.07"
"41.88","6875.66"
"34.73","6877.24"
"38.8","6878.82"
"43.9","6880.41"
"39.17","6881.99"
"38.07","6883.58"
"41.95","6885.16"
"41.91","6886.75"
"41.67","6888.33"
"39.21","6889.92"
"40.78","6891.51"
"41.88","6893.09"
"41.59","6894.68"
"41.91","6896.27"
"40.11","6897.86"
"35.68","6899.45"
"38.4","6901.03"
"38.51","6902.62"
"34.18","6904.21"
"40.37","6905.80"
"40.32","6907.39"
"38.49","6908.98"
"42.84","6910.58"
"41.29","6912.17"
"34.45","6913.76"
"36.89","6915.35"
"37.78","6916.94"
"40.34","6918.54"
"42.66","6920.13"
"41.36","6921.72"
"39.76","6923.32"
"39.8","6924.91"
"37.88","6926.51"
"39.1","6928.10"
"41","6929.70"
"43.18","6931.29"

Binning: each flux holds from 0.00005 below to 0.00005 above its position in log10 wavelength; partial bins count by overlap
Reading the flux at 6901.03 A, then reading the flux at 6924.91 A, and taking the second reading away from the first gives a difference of -1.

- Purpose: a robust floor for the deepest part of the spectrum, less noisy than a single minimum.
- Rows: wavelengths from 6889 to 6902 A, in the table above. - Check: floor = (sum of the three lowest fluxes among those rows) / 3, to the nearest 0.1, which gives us 37.8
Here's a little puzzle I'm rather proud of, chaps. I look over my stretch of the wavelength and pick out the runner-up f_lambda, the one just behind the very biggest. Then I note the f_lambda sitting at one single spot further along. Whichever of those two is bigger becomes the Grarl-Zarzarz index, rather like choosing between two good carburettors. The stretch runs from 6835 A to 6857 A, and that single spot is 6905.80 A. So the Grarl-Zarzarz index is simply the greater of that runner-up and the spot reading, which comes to 44.3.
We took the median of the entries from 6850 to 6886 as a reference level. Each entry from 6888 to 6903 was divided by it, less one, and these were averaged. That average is 0.05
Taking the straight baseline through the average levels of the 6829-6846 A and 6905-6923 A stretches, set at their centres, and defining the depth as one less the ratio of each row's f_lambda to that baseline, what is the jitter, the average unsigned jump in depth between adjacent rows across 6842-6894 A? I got 0.090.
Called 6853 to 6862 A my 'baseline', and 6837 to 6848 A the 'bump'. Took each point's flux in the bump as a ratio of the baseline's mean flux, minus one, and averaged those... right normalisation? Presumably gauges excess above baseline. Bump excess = 0.019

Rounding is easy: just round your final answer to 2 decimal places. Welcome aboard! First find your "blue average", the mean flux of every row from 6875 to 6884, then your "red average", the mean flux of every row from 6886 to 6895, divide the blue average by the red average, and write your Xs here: 0.96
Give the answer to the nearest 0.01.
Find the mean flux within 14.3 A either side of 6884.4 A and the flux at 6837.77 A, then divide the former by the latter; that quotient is 1.17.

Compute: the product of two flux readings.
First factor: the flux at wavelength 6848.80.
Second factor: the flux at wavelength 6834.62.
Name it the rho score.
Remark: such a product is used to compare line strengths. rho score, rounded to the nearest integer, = 1220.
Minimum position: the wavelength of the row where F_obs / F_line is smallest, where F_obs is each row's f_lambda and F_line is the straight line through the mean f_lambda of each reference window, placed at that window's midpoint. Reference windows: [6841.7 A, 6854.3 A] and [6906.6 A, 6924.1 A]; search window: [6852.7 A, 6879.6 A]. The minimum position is 6866.16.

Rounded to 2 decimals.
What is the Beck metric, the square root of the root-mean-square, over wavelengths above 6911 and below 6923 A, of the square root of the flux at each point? 2.50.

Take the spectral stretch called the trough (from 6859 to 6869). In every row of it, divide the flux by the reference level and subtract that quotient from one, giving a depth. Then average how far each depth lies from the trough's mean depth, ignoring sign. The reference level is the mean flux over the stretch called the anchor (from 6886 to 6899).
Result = 0.024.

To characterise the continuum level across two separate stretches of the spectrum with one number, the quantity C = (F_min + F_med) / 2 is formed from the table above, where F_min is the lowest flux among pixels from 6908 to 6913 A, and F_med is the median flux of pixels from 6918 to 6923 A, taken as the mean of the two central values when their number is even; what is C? 39.9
